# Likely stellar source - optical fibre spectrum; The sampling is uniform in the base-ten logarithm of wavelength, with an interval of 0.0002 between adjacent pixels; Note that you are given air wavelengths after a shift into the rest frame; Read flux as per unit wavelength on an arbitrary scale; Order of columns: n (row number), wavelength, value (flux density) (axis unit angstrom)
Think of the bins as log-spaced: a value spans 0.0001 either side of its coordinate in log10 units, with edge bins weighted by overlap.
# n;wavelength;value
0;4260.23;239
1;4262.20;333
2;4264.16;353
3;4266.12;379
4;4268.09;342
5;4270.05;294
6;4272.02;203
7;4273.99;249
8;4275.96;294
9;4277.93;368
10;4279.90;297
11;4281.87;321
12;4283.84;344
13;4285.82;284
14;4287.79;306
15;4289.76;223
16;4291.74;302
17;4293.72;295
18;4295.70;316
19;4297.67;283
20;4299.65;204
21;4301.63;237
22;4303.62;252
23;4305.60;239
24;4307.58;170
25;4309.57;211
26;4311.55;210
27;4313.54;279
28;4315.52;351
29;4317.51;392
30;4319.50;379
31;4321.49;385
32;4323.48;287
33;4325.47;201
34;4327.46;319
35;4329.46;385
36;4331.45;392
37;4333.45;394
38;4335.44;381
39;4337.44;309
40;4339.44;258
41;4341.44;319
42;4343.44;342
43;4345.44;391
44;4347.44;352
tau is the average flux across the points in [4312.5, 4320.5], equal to 350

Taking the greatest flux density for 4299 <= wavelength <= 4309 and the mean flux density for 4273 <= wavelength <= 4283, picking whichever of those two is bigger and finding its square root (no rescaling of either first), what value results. 17.5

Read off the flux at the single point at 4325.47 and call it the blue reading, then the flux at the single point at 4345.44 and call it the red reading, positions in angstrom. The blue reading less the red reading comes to -190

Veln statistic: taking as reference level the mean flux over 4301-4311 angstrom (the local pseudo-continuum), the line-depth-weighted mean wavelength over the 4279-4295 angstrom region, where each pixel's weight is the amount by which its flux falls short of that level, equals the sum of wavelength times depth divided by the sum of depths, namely 4286.1 angstrom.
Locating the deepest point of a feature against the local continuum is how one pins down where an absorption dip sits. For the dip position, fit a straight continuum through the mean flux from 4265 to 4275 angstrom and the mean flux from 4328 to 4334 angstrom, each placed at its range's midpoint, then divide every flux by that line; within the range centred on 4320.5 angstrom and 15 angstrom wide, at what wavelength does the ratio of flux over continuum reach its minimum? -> 4325.47 angstrom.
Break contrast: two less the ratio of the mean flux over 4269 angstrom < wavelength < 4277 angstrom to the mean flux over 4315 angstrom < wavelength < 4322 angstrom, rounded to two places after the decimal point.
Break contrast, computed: 1.31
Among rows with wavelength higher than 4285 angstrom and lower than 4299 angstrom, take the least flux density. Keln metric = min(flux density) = 223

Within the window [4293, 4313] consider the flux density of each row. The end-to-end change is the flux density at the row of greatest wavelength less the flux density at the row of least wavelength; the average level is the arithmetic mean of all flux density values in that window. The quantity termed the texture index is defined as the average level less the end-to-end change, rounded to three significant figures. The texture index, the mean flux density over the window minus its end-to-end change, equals 327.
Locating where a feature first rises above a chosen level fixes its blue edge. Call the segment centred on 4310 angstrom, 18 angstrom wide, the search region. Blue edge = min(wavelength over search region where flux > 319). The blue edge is 4315.52 angstrom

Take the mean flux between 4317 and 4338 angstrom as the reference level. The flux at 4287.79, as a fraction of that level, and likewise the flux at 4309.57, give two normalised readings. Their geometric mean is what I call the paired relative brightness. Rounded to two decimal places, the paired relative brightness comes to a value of 0.73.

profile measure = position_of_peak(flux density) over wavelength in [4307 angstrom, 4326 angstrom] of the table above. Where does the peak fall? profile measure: 4317.51 angstrom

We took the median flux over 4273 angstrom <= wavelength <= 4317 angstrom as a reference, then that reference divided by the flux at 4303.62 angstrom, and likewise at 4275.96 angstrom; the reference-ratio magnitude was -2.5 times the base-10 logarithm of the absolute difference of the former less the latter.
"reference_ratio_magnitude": 2.0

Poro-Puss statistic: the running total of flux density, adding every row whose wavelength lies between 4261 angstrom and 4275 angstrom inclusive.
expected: 2153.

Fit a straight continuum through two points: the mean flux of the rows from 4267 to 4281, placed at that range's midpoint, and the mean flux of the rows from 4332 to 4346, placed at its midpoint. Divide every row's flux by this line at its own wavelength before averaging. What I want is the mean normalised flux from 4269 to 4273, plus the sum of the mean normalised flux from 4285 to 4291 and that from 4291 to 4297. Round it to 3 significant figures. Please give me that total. 2.74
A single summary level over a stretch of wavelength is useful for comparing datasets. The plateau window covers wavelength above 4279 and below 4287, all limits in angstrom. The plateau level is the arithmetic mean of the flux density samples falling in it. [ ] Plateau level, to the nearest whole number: 312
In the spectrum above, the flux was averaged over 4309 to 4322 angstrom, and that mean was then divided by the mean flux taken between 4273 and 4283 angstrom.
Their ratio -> 1.03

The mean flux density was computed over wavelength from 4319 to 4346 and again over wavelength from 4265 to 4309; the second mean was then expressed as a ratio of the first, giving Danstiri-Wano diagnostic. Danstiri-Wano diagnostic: 0.83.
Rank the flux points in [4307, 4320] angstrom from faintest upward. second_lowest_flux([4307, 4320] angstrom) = 210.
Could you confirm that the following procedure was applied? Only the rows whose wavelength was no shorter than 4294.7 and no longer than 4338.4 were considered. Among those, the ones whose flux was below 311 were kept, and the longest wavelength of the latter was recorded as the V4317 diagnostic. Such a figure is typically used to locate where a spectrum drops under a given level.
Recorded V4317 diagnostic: 4337.44 angstrom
